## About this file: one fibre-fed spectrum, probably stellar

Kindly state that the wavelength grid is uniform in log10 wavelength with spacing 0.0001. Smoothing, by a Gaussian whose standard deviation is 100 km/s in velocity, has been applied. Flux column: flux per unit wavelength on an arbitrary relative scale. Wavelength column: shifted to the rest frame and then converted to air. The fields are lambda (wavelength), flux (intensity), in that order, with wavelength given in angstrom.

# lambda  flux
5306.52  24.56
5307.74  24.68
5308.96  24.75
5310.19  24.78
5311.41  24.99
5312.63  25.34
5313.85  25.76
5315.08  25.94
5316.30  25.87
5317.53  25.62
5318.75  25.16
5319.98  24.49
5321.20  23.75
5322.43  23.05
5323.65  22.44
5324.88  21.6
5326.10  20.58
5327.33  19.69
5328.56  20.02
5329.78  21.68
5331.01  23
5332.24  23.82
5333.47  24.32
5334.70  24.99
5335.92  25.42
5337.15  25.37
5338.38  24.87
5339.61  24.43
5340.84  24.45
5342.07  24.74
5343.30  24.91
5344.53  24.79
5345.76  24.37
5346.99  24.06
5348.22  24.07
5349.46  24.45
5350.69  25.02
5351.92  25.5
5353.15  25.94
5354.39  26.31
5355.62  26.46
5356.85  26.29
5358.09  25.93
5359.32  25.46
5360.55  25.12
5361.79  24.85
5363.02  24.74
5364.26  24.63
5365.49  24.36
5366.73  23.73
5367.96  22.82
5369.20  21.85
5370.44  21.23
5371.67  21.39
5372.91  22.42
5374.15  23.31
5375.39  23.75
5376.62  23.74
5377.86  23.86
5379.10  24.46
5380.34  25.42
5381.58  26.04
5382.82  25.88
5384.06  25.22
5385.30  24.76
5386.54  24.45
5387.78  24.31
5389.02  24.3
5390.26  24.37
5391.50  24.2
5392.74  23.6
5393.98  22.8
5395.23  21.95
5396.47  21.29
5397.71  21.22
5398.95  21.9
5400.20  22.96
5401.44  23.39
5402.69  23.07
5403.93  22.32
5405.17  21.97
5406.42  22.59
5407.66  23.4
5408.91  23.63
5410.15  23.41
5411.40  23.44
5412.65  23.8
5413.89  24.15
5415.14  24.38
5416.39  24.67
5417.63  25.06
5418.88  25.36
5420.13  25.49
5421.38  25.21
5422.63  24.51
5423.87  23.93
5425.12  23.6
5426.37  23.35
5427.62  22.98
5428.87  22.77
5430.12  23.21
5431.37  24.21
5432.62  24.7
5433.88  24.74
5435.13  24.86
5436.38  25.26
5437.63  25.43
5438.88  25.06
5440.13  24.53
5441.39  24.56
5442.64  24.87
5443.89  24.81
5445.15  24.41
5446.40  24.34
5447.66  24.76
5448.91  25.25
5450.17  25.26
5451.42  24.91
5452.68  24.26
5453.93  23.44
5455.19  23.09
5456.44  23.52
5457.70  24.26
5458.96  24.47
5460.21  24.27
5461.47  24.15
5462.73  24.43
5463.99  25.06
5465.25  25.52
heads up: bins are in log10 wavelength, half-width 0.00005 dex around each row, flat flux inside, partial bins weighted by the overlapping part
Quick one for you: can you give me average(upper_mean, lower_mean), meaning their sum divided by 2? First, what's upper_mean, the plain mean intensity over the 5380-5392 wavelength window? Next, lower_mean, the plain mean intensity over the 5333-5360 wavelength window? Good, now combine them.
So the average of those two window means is 25.0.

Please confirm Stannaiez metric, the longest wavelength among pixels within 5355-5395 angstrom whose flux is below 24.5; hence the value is 5393.98 angstrom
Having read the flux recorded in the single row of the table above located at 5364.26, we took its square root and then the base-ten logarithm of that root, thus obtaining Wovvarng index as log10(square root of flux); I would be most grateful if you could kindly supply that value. 0.696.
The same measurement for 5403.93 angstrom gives 0.674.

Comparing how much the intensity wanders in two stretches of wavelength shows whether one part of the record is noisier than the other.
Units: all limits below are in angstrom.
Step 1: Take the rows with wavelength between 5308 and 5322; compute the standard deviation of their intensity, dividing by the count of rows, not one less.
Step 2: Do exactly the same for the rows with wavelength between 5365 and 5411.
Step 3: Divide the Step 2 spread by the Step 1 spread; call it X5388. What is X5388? 1.99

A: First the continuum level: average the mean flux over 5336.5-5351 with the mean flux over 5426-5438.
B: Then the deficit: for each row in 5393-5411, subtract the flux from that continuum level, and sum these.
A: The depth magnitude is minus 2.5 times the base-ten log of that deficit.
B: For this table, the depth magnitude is -3.5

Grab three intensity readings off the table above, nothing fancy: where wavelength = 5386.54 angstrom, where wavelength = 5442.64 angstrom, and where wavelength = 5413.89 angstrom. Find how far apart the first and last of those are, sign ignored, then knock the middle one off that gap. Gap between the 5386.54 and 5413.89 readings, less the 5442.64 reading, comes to -24.6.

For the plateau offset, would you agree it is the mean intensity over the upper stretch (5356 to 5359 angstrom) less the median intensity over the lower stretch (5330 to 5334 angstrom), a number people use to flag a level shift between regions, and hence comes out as 2.3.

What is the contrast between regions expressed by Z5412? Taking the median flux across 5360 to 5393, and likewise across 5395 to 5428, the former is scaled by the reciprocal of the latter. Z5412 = 1.04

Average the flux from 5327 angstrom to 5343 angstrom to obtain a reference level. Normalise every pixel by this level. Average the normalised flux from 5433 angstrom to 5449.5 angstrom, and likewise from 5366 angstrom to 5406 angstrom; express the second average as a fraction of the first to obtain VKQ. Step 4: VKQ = 0.94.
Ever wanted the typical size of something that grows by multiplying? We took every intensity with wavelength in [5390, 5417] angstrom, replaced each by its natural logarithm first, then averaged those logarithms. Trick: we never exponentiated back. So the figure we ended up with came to 3.14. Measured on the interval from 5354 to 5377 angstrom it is 3.18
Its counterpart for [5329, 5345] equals 3.19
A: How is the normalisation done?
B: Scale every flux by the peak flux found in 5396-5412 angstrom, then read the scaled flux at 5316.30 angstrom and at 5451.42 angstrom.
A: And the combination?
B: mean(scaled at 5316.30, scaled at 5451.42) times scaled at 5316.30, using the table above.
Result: 1.18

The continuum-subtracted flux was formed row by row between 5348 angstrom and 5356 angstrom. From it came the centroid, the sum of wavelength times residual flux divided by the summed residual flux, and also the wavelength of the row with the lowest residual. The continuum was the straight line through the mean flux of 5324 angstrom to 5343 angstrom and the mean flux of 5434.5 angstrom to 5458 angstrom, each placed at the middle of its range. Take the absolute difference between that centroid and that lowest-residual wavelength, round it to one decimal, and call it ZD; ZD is 4.8 angstrom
